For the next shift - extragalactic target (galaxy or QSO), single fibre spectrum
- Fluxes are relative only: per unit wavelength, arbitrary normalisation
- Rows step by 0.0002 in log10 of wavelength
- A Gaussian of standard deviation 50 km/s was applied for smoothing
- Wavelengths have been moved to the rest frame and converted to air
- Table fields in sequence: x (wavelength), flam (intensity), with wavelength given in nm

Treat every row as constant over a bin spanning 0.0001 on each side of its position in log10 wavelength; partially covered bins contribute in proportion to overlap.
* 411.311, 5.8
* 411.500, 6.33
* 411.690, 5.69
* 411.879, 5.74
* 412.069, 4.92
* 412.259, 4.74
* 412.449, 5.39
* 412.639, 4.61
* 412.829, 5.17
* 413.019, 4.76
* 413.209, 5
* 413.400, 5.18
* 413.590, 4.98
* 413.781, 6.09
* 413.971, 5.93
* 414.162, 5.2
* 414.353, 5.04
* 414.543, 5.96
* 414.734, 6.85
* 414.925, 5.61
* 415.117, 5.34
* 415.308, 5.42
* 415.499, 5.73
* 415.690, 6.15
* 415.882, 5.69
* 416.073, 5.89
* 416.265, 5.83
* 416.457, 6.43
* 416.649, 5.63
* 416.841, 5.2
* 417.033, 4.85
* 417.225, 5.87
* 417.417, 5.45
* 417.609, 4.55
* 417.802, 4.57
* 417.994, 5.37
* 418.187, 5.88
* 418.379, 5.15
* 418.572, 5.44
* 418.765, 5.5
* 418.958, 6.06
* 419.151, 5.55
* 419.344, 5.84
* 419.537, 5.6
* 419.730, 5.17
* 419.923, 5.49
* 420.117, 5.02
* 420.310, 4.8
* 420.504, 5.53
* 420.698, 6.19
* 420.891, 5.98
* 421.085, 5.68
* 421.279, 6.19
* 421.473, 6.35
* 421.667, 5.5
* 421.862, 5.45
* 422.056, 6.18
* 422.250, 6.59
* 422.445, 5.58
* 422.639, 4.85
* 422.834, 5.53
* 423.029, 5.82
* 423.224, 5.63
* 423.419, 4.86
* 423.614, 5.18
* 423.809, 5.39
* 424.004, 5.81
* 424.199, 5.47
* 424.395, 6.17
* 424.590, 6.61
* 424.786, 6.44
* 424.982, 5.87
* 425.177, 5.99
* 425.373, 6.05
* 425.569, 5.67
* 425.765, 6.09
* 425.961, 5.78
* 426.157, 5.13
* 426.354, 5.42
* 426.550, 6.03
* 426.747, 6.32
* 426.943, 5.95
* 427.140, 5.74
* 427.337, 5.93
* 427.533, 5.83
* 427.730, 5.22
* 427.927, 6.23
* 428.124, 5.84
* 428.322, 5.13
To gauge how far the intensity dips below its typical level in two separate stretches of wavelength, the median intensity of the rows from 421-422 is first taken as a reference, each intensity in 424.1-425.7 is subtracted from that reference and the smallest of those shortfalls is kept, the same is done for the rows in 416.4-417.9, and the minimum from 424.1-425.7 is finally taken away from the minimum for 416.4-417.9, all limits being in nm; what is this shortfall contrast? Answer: 0.2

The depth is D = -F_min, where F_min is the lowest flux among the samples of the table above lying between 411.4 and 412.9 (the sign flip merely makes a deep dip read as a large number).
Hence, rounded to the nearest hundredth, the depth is -4.61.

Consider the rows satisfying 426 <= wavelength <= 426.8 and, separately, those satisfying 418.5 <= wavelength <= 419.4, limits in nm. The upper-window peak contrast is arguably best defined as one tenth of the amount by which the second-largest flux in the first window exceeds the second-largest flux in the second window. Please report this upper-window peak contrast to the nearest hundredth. 0.02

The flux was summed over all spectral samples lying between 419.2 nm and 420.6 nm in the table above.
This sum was 37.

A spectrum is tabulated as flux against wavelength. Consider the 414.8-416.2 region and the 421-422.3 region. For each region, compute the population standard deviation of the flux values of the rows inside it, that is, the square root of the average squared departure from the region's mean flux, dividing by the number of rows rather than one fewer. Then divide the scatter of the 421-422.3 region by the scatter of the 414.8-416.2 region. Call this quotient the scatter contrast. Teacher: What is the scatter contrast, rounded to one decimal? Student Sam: 1.6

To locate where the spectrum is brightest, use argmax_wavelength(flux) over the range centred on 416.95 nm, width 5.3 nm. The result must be 414.734 nm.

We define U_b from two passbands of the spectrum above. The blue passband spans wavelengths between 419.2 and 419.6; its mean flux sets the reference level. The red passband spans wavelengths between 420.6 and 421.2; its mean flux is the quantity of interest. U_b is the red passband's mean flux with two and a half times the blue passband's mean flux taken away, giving -8.3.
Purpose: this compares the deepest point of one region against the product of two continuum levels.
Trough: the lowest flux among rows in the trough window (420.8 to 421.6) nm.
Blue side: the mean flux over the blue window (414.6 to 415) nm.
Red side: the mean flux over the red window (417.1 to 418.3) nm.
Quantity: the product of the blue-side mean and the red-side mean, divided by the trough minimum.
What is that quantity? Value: 5.79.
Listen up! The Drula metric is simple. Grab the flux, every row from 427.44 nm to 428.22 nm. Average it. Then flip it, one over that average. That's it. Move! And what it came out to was 0.173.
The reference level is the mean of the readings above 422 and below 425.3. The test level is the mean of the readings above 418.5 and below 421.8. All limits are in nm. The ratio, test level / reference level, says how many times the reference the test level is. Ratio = 0.979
